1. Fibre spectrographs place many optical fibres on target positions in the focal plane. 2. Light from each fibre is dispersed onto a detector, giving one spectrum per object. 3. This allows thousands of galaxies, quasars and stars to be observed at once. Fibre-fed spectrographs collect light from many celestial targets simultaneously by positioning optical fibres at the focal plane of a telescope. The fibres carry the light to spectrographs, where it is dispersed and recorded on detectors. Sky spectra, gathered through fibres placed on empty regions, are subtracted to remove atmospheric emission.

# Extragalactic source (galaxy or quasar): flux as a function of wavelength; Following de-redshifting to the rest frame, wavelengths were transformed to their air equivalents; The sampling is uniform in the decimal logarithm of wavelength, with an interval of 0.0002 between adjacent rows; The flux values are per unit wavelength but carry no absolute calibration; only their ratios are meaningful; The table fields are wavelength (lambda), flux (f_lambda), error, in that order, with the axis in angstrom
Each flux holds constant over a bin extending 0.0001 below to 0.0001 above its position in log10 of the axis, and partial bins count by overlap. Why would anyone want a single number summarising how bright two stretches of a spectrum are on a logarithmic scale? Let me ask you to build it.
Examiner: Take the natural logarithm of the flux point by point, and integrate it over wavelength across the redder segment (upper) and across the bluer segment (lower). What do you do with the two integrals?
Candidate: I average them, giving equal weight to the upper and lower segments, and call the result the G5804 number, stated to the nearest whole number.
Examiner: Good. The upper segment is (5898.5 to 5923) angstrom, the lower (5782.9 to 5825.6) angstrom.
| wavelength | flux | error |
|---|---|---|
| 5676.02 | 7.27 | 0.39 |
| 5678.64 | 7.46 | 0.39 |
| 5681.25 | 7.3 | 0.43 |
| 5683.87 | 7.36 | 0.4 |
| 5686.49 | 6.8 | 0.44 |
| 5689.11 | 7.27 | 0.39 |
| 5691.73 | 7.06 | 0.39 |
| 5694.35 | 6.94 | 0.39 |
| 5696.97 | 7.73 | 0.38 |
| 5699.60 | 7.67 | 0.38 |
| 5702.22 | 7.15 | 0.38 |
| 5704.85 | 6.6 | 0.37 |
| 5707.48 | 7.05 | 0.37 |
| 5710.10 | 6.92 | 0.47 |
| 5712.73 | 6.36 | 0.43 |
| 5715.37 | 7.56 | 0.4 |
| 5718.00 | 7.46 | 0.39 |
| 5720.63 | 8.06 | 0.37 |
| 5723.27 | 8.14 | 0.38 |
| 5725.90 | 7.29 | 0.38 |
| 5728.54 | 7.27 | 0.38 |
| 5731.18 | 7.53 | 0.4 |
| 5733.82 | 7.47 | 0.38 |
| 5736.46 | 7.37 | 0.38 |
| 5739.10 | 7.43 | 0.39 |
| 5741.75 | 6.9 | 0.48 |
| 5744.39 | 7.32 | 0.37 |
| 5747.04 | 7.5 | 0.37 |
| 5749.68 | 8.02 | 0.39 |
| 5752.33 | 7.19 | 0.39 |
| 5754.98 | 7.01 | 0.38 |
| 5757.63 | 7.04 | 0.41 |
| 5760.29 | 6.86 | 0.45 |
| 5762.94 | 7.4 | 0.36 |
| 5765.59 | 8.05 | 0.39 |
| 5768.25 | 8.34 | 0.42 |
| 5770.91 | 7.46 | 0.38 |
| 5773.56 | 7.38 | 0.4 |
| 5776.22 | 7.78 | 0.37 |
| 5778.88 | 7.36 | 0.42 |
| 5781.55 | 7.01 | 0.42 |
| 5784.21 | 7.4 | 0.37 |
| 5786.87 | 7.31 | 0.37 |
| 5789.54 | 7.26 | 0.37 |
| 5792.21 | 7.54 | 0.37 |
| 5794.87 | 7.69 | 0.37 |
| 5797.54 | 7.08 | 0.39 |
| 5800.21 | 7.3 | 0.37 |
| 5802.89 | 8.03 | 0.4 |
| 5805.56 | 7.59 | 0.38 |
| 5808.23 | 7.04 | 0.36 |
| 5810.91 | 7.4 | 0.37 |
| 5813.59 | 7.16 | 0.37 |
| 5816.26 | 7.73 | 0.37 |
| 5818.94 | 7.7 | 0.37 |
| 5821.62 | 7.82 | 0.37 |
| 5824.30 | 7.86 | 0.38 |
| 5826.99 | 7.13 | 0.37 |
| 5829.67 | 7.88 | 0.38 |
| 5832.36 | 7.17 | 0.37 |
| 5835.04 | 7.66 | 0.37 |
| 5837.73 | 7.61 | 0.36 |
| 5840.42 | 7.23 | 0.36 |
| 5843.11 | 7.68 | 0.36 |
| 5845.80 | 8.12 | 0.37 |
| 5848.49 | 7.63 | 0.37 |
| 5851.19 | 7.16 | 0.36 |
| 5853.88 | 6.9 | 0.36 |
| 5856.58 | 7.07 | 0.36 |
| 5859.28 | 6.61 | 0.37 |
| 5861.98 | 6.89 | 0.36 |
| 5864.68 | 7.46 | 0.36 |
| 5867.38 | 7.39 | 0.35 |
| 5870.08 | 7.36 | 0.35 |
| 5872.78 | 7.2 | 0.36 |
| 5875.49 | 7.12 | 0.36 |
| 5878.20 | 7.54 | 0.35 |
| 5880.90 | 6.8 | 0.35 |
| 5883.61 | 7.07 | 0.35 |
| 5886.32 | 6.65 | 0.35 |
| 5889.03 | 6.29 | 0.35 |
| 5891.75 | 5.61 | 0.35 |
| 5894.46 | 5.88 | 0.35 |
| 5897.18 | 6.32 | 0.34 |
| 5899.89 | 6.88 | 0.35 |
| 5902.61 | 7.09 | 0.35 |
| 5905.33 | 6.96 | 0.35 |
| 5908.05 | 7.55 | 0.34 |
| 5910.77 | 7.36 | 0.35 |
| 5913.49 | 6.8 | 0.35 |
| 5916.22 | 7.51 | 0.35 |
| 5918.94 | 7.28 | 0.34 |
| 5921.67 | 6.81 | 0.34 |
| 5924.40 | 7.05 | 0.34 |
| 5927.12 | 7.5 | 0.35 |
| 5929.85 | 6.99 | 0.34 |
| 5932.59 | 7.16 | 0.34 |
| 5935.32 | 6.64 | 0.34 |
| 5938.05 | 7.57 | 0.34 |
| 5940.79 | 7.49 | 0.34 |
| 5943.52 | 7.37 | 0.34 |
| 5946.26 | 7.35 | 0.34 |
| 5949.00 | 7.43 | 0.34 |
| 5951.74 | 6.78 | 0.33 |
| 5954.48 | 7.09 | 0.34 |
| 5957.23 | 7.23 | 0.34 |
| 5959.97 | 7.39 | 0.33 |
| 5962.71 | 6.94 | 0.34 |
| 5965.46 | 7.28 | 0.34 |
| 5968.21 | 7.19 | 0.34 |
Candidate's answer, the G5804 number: 67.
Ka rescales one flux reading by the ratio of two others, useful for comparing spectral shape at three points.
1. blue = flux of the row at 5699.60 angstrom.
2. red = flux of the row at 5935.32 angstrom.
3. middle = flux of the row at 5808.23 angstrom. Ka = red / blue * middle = 6.09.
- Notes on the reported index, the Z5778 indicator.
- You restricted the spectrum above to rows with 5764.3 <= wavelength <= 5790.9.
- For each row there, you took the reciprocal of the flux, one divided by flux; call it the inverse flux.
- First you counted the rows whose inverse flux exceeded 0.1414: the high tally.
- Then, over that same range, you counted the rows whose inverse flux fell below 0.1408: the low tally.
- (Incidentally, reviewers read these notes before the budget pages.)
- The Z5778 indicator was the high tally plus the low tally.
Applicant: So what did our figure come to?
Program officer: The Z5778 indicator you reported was 10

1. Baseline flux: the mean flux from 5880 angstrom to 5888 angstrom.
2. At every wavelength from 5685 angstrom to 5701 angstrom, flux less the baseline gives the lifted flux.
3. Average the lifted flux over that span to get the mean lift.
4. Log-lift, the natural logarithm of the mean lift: -0.9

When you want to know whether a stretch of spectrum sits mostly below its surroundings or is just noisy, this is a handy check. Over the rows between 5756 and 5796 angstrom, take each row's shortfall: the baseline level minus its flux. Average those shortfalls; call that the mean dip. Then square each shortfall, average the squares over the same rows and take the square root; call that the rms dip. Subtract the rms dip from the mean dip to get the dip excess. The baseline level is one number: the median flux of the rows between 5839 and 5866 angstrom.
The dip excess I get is -0.72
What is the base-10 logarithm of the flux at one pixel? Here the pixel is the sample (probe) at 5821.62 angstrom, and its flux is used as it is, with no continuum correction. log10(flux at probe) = 0.893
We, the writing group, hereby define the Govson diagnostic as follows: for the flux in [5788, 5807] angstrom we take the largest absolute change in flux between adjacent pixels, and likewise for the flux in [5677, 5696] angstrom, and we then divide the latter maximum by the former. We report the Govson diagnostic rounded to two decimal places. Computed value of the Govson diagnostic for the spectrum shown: 0.77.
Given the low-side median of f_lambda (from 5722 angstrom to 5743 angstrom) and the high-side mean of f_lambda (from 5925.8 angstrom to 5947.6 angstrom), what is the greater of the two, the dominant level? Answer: 7.40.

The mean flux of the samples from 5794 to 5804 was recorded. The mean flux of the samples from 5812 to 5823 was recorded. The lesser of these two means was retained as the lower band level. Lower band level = 7.5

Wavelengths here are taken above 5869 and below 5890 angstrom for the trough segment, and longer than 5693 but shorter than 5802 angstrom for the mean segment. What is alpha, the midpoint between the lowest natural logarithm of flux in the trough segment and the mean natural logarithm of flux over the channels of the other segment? 1.92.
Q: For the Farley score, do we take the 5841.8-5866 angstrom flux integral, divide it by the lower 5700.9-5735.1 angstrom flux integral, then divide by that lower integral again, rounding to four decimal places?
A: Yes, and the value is 0.0028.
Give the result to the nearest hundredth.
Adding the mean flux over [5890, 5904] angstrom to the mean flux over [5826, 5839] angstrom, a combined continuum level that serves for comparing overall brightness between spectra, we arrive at 13.85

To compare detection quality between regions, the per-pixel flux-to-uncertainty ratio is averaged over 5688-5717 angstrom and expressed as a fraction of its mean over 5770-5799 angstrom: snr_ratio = 0.94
